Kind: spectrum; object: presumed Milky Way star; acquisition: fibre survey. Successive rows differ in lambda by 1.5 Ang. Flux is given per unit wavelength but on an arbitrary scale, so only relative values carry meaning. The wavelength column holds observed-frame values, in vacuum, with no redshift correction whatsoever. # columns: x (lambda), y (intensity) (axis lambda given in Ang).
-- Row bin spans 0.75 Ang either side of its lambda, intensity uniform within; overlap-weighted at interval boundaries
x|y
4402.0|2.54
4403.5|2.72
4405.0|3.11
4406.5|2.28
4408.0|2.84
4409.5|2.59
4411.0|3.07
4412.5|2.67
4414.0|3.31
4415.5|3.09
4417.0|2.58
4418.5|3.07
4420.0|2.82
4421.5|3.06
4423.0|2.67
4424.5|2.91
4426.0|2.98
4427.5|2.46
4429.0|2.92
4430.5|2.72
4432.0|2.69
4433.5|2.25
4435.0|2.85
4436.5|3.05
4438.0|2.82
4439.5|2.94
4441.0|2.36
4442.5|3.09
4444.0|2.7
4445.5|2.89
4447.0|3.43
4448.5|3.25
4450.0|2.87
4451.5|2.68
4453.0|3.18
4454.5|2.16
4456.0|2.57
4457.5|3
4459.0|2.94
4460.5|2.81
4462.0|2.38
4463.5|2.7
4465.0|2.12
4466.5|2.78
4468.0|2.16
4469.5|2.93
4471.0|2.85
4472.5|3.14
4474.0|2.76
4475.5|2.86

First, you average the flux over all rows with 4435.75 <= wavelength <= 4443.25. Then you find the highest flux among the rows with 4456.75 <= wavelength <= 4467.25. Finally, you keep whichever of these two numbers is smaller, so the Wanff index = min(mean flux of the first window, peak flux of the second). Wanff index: 2.85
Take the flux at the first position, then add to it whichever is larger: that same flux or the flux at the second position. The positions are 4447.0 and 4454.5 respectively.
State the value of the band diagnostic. 6.86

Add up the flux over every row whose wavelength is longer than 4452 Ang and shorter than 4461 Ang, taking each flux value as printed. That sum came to 16.7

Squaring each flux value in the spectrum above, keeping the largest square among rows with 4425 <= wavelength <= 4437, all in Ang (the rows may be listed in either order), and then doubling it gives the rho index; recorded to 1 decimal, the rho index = 18.6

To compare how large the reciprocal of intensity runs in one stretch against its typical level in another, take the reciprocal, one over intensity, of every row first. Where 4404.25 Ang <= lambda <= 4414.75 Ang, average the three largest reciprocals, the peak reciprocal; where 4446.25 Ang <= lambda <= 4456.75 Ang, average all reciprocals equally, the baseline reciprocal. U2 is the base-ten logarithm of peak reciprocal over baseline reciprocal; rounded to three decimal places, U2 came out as 0.051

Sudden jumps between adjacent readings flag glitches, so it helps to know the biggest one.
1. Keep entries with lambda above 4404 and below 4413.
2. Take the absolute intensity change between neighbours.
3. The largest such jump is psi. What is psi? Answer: 0.83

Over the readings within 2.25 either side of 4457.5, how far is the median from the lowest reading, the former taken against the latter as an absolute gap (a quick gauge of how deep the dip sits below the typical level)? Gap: 0.37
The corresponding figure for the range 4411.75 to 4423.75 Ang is 0.36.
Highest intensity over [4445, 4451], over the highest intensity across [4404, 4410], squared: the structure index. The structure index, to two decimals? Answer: 1.22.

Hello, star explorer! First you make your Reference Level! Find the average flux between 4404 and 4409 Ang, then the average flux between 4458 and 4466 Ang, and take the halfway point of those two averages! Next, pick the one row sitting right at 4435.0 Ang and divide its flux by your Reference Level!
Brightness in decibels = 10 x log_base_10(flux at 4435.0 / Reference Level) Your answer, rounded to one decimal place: 0.3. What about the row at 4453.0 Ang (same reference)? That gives 0.8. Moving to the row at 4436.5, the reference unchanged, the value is 0.6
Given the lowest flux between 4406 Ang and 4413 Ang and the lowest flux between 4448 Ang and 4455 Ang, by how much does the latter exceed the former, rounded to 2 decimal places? -0.12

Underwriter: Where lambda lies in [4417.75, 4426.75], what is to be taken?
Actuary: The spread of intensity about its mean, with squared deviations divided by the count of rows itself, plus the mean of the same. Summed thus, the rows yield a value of 3.06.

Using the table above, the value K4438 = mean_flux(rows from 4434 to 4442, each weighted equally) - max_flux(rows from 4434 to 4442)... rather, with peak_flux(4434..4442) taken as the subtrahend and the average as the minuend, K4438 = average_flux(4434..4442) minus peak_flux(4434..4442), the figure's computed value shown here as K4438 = -0.25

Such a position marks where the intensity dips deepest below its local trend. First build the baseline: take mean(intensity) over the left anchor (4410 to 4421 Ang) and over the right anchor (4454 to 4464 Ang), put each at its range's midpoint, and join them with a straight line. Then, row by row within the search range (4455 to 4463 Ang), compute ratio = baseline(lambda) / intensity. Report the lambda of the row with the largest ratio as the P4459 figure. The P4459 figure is 4462.0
